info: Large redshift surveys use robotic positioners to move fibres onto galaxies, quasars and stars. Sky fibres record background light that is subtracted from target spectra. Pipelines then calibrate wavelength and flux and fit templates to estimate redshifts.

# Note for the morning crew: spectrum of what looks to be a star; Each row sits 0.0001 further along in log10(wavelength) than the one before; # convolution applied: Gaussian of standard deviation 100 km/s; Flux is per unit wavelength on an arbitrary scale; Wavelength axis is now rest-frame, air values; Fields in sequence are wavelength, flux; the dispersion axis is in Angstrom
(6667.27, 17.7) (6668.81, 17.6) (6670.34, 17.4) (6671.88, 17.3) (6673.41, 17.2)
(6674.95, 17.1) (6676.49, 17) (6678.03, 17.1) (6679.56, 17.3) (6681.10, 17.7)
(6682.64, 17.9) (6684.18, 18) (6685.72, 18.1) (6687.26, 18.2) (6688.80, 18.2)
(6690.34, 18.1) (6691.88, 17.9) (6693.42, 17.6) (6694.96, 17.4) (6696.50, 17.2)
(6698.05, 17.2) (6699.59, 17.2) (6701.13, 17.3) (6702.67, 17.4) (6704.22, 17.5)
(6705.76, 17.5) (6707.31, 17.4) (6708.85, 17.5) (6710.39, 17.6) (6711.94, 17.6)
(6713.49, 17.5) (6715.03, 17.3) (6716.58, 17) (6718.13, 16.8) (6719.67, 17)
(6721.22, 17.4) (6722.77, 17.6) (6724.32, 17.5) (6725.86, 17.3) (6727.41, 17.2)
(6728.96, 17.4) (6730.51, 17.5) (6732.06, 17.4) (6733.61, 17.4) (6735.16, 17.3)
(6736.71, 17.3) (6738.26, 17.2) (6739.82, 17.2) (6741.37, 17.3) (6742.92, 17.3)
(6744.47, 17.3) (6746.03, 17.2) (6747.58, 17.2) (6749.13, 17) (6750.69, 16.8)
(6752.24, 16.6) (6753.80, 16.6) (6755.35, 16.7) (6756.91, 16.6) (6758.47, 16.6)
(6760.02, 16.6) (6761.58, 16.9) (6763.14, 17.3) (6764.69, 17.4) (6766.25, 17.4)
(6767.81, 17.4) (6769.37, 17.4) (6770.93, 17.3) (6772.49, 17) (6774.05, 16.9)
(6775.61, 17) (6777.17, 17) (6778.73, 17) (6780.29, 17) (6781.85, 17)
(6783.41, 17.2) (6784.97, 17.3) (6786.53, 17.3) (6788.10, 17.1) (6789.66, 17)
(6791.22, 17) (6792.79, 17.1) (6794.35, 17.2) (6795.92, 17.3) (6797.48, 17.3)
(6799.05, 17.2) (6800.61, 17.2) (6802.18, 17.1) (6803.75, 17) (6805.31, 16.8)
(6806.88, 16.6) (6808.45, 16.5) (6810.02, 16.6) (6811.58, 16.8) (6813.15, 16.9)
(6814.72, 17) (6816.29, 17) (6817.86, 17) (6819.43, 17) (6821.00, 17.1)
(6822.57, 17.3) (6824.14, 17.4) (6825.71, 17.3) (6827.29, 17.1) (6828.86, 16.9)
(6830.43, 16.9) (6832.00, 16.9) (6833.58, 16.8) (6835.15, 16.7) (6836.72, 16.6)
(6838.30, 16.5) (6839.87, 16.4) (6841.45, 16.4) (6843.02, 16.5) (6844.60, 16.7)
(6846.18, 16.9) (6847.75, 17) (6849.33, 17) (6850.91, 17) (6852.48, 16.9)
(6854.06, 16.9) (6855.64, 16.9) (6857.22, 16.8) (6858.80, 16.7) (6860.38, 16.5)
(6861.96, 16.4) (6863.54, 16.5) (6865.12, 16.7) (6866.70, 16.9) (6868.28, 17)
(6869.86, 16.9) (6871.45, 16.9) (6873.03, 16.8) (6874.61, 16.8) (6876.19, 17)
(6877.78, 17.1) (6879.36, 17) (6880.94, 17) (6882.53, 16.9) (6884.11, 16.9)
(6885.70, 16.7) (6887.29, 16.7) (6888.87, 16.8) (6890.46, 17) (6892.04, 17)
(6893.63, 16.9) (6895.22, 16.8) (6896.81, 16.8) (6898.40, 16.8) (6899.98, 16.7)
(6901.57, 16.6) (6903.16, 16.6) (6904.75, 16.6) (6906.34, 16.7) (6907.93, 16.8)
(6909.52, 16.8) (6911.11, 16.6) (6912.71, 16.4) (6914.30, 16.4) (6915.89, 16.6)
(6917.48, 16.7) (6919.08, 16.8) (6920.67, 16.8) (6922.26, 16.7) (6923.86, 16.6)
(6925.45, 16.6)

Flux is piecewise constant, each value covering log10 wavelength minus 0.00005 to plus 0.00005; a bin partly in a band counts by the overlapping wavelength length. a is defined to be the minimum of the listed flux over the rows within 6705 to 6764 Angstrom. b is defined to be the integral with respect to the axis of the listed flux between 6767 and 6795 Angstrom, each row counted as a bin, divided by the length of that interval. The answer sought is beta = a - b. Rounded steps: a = 16.6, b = 17.1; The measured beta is -0.5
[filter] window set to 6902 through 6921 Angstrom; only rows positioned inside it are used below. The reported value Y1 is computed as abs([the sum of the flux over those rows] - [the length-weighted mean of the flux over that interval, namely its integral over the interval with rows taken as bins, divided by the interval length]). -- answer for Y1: 183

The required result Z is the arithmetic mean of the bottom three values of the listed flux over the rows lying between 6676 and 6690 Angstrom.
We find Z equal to 17.1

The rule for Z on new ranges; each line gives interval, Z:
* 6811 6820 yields 16.9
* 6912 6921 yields 16.5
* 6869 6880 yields 16.8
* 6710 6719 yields 17.0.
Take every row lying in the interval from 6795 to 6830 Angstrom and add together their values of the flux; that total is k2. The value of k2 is 374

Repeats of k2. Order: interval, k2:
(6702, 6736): 382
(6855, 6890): 370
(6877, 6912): 370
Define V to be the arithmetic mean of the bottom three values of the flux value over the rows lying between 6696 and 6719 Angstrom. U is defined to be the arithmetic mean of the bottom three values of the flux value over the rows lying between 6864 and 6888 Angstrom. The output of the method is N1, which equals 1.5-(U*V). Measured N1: -282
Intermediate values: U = 16.7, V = 17.0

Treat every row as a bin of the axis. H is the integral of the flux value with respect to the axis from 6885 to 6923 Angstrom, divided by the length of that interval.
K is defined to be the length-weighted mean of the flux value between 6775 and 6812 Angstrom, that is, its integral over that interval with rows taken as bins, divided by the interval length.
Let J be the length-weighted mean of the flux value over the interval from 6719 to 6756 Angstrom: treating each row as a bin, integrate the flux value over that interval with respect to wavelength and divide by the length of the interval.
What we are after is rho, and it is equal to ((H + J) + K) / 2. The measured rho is 25.5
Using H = 16.7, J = 17.2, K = 17.0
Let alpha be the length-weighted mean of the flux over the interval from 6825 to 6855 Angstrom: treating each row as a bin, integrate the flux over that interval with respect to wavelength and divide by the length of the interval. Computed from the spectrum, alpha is 16.8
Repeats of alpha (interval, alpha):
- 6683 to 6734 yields 17.5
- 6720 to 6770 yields 17.2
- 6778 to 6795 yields 17.1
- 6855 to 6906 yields 16.8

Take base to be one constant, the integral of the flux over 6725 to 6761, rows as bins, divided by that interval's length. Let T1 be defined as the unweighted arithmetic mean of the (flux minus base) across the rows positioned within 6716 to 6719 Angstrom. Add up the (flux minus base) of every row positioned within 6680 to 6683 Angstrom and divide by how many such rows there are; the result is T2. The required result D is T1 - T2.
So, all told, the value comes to -0.9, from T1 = -0.19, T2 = 0.7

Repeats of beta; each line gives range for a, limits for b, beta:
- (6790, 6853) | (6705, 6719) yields -1.0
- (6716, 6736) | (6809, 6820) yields -0.1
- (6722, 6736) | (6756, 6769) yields 0.2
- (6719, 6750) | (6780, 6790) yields -0.1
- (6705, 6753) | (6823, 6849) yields -0.2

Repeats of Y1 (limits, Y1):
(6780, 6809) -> 307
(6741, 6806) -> 700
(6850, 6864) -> 134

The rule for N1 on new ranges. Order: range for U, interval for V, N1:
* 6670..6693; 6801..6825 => -281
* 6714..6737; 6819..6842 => -277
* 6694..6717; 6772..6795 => -289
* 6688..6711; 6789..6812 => -283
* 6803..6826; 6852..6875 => -271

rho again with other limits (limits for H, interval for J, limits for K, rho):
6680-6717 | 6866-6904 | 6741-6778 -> 25.7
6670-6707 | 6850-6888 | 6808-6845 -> 25.6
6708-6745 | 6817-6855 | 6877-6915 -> 25.5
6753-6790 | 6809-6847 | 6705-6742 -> 25.6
